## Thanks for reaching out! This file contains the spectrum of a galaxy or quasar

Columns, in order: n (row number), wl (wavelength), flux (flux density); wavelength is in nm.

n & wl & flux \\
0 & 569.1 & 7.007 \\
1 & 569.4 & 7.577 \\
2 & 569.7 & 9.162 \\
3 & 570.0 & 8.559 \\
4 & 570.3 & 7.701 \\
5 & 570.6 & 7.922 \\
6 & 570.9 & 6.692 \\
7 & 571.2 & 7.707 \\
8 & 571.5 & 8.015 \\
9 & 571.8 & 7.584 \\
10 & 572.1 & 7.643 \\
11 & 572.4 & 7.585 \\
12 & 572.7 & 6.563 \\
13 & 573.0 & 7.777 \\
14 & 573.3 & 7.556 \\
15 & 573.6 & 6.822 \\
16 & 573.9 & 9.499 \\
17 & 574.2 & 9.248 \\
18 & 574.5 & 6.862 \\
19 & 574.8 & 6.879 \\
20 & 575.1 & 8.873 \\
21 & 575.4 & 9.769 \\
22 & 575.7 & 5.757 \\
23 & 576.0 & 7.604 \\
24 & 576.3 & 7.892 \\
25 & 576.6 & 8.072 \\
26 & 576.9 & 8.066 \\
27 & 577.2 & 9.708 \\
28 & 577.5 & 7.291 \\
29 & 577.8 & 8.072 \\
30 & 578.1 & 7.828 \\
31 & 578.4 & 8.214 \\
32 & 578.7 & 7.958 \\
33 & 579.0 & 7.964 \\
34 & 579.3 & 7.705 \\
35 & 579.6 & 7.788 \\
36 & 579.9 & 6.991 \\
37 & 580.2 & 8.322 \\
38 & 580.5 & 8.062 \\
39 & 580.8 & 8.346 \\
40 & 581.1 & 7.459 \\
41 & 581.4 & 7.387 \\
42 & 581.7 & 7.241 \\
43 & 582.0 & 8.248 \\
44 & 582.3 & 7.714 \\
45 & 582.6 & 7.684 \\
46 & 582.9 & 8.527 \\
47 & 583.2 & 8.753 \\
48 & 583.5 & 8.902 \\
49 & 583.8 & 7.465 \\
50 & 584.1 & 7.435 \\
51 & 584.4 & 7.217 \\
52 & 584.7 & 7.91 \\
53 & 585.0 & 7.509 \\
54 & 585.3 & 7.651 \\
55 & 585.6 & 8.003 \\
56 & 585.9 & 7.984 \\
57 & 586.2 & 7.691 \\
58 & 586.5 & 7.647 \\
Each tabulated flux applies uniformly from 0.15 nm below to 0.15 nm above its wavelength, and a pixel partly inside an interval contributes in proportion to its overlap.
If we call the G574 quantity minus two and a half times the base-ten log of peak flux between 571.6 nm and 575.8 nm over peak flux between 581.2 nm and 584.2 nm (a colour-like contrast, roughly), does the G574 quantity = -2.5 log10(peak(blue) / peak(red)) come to -0.10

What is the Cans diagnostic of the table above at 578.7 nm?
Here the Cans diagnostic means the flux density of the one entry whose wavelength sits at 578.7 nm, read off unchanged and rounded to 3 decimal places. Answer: 7.958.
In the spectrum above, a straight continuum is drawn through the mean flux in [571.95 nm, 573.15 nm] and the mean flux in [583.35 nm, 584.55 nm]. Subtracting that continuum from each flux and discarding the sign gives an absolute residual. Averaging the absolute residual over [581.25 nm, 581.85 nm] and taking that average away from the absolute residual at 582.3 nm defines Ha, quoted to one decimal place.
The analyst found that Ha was -0.4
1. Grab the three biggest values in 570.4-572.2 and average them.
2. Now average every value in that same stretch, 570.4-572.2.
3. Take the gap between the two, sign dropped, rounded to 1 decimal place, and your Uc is 0.3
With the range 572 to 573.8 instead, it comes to 0.3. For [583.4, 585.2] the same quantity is 0.4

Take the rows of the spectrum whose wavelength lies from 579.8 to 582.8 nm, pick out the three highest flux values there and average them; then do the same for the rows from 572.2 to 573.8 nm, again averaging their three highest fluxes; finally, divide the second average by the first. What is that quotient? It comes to 0.92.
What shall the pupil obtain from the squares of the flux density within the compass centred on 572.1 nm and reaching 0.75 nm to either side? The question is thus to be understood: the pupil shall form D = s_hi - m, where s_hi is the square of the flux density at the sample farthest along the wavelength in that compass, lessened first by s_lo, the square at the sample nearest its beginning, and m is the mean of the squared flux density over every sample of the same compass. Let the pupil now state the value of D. -77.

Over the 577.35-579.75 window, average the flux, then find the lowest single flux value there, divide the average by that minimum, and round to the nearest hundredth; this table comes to 1.08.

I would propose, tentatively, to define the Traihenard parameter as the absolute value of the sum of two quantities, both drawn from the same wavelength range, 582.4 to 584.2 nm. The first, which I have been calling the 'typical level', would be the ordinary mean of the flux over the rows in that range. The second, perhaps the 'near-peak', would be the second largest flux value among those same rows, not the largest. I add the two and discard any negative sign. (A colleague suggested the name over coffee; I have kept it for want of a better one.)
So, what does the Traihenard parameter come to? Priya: 16.9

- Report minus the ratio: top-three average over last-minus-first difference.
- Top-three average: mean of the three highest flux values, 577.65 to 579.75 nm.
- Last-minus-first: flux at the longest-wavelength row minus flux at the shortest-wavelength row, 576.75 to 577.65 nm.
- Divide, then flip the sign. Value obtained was 10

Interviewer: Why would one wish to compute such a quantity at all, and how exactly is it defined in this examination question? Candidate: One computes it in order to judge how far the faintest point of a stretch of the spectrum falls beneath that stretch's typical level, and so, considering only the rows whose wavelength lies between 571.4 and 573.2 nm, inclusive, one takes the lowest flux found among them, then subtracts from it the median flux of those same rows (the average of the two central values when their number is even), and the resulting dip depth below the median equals -1.05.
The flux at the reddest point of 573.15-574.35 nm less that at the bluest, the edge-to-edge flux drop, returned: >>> 1.7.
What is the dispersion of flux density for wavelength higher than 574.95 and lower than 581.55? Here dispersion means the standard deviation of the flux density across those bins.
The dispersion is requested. 0.8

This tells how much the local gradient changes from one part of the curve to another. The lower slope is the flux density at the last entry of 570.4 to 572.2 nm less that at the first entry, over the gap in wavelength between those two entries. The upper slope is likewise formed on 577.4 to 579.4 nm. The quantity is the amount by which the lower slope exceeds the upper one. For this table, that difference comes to -0.4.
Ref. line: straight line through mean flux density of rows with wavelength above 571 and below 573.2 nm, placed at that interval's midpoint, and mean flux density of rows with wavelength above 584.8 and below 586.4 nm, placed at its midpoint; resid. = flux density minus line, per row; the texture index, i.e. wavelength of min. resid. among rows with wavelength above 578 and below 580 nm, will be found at 579.9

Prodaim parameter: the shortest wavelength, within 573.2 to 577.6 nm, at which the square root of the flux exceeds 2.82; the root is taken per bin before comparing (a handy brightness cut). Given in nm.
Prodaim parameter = 573.9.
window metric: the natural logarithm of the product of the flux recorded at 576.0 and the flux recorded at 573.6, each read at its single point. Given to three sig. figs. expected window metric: 3.95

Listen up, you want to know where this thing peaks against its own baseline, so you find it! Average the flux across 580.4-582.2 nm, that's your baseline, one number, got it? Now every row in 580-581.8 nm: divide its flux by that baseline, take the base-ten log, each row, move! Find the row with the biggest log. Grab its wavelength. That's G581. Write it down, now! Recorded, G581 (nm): 580.8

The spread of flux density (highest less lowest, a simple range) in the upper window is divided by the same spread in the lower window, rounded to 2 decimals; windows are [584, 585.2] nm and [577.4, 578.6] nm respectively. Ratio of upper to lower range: 0.75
